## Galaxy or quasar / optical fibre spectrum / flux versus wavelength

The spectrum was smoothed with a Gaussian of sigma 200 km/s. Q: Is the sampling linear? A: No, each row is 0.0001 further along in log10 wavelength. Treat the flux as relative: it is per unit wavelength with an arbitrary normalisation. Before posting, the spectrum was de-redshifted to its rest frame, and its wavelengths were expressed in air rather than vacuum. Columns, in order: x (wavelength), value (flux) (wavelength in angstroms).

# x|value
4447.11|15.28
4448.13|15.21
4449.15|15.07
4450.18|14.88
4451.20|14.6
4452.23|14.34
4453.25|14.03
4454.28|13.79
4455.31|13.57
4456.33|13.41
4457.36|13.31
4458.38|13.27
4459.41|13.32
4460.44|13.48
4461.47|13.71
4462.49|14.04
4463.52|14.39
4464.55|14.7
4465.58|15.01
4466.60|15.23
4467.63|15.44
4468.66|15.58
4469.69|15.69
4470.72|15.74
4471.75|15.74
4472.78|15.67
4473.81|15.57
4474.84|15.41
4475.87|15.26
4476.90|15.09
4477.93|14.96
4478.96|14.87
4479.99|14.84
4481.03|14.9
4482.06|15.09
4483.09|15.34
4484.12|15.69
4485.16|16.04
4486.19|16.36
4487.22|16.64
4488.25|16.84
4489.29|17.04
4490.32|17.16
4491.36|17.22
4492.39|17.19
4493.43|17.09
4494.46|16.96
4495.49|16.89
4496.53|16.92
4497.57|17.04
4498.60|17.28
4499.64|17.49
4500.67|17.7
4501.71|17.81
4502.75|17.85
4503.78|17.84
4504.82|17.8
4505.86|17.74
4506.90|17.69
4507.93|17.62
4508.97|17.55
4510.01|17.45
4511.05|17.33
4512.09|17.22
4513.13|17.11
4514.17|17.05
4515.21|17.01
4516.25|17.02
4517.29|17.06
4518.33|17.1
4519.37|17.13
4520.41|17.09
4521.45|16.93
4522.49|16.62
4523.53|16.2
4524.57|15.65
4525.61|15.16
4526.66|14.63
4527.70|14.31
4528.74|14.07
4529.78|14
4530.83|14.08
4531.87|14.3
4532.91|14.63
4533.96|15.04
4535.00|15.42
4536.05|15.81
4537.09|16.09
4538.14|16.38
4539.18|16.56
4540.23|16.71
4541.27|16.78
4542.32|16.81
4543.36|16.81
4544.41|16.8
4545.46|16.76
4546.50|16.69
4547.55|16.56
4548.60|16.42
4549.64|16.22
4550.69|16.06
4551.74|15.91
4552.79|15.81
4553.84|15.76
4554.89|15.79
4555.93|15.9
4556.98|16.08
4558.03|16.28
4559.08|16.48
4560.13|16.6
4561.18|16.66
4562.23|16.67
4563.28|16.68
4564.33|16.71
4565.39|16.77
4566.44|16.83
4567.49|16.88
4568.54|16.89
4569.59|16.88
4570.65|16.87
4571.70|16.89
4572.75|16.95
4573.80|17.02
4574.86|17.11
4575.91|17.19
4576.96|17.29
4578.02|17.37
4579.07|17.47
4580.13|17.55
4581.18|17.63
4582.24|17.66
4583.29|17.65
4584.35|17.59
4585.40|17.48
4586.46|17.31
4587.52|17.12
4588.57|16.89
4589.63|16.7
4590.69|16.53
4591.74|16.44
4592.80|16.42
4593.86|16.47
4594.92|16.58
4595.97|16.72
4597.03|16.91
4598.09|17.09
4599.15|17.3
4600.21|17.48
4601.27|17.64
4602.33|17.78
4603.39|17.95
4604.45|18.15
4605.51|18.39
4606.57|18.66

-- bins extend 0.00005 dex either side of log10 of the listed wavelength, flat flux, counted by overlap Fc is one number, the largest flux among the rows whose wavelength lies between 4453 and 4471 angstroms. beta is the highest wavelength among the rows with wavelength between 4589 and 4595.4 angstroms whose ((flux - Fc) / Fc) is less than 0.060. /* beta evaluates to 4594.92 angstroms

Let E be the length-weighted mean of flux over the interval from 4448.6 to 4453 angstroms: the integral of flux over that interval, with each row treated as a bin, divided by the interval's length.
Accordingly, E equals 14.7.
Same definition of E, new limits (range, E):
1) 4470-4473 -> 15.7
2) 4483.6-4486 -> 15.9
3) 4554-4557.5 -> 15.9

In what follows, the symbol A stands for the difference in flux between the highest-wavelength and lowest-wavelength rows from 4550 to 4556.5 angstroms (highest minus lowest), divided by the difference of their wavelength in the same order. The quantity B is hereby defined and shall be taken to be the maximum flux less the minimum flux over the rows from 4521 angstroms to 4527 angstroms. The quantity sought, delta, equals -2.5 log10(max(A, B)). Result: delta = -0.90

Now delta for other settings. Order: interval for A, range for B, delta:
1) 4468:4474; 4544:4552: 0.13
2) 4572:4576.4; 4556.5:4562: 0.59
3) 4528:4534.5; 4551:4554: 1.83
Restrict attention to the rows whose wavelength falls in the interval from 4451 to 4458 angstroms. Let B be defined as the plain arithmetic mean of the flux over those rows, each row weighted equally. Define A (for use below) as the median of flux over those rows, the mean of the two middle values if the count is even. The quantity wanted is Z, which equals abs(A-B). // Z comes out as 0.07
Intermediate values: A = 13.8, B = 13.9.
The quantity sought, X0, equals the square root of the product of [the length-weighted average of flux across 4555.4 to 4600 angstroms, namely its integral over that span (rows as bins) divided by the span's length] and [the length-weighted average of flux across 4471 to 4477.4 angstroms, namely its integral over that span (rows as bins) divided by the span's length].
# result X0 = 16.2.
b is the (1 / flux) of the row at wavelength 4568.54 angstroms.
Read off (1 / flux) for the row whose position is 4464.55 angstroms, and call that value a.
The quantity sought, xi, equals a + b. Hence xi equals 0.127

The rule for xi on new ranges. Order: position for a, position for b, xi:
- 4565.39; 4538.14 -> 0.121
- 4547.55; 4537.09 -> 0.123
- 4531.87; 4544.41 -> 0.129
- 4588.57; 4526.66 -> 0.128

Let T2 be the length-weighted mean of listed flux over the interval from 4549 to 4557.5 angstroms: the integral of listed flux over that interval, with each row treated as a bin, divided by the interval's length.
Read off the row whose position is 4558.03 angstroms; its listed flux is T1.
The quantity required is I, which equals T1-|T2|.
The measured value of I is 0.3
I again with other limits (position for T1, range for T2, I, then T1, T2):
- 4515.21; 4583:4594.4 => 0.1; 17.01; 16.9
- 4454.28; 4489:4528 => -3.2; 13.79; 17.0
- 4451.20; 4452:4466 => 0.7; 14.6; 13.9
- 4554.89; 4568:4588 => -1.5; 15.79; 17.3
